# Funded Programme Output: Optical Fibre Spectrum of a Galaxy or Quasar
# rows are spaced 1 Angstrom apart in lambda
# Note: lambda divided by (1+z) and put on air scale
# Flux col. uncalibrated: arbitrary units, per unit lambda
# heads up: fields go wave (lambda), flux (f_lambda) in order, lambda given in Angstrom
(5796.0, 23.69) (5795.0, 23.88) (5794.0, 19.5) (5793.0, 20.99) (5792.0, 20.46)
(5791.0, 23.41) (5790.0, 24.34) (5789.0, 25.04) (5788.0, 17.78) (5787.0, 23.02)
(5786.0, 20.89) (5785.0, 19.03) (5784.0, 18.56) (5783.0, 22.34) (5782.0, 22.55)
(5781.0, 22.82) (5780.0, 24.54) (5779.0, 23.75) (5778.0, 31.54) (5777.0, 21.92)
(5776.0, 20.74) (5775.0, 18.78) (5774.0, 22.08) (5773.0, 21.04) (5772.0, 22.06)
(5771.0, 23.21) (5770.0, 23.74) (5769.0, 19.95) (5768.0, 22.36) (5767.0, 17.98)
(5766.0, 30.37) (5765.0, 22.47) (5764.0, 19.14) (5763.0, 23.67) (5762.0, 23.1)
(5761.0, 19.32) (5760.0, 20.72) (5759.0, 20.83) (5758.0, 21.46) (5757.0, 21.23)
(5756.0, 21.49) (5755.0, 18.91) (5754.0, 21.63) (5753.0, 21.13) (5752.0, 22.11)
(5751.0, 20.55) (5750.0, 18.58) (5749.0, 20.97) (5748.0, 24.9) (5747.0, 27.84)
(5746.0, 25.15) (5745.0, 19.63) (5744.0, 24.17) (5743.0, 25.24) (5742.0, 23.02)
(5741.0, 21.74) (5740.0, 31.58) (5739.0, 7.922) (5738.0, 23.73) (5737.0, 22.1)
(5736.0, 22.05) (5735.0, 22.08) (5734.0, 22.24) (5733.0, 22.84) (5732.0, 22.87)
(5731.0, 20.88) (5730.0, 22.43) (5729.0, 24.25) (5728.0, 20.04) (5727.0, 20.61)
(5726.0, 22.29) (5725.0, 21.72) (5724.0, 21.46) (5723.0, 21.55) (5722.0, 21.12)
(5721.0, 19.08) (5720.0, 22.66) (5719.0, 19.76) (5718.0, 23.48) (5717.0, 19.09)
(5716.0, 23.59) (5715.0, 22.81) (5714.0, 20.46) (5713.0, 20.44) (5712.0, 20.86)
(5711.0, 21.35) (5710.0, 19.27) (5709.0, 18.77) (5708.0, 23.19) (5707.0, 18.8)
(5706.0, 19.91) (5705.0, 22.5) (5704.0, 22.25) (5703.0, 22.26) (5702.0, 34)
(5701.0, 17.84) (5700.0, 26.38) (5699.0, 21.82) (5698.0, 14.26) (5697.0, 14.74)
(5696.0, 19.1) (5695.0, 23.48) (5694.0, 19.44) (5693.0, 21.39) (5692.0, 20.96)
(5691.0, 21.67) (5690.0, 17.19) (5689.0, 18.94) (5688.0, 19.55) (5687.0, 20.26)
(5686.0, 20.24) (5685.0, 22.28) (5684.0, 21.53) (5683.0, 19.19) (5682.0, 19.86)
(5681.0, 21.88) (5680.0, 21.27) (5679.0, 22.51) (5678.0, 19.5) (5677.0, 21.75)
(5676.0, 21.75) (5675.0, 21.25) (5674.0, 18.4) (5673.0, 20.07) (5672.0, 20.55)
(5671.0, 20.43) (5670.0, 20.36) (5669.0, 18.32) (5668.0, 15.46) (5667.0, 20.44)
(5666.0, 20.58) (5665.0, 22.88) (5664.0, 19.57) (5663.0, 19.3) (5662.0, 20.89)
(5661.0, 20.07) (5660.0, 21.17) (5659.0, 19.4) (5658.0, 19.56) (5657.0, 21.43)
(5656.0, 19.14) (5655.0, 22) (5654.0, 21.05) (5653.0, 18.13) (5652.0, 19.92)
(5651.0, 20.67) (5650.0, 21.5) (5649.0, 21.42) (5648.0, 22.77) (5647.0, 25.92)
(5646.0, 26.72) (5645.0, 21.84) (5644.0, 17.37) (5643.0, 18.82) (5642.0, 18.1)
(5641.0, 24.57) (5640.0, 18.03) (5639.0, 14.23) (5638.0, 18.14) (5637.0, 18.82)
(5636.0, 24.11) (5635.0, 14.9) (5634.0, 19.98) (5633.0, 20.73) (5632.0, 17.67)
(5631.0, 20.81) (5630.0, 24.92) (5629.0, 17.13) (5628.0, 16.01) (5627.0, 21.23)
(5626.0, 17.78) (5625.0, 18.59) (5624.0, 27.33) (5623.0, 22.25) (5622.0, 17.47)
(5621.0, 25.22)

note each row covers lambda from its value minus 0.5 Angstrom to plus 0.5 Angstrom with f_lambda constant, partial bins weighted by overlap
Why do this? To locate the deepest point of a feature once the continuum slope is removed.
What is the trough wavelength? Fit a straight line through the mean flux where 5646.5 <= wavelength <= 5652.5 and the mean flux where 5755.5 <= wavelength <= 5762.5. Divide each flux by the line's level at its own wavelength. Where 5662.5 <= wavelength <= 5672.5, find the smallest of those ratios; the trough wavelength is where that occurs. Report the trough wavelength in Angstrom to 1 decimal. 5668.0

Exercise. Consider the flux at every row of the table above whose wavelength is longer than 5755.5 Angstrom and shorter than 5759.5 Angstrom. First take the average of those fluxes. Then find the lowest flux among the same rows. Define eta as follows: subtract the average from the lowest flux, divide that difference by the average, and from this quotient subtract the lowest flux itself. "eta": -20.8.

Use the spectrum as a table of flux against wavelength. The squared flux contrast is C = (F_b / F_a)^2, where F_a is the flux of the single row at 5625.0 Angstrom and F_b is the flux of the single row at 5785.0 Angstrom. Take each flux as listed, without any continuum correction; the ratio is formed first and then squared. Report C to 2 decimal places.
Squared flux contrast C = 1.05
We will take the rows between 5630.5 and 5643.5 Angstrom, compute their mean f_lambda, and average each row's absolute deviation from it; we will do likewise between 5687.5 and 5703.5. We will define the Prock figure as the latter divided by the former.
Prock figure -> 1.4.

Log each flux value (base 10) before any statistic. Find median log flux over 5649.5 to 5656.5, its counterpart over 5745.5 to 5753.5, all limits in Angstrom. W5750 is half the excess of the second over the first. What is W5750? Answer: 0.010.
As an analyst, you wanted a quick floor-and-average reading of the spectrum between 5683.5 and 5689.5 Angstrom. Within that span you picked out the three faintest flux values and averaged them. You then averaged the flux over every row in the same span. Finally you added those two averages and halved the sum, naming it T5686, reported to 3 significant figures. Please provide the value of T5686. 20.0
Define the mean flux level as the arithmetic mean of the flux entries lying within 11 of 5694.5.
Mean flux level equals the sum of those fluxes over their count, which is 21.0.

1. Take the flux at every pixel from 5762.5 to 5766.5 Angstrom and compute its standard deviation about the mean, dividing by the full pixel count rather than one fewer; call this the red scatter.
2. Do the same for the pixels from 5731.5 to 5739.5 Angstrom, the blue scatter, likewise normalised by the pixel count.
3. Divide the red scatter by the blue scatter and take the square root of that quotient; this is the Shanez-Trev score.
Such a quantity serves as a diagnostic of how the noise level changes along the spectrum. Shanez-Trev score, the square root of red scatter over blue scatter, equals 0.9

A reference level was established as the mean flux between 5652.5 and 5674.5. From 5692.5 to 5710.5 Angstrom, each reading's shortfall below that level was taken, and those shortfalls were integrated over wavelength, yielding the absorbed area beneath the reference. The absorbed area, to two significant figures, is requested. -20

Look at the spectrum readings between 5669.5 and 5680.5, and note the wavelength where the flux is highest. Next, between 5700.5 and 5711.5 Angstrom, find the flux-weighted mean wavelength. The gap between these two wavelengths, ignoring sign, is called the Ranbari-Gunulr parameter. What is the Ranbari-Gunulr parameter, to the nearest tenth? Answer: 26.8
